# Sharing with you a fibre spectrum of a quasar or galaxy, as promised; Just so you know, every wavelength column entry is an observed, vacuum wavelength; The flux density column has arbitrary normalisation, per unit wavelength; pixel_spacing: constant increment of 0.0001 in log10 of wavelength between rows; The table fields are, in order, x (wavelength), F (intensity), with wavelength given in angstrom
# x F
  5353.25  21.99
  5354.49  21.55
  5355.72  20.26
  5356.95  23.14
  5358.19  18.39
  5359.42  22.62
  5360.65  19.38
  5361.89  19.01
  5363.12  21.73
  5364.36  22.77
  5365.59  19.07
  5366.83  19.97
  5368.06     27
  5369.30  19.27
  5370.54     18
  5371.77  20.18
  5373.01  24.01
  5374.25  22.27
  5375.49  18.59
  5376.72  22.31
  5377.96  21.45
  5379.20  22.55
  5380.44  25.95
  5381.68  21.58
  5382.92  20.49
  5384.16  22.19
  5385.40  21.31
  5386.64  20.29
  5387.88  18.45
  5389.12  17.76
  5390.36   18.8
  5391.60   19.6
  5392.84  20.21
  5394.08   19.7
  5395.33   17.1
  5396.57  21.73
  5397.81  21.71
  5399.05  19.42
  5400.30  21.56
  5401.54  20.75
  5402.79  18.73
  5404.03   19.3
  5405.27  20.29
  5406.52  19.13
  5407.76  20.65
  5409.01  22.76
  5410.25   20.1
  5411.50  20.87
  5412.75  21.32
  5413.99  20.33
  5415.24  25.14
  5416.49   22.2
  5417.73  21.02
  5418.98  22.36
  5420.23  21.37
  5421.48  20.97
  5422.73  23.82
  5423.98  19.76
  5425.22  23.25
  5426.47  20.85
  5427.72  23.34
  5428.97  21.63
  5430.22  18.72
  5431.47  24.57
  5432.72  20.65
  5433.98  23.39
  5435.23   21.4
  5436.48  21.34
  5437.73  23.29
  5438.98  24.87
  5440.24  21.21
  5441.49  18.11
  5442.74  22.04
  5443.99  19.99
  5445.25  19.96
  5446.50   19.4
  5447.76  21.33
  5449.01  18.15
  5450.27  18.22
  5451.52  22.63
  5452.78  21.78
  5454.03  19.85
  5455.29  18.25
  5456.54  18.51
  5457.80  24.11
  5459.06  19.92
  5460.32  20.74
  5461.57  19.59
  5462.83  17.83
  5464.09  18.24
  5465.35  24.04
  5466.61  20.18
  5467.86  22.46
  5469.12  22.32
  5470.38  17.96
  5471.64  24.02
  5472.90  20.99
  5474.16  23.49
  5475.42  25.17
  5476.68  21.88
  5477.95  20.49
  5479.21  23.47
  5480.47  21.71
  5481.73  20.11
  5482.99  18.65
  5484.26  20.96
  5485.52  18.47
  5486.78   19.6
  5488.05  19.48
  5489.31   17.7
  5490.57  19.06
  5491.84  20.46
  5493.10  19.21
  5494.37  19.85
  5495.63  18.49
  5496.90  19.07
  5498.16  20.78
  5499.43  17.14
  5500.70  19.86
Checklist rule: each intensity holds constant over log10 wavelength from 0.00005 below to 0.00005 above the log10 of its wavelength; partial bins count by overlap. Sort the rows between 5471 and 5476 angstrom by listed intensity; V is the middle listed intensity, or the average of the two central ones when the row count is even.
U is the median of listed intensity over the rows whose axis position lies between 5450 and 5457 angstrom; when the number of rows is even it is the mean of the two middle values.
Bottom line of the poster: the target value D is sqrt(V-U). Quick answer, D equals 2.1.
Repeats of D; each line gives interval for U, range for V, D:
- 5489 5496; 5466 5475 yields 1.8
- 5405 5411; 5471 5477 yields 1.8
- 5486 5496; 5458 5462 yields 0.8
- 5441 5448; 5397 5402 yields 1.1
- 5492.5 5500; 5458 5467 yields 0.9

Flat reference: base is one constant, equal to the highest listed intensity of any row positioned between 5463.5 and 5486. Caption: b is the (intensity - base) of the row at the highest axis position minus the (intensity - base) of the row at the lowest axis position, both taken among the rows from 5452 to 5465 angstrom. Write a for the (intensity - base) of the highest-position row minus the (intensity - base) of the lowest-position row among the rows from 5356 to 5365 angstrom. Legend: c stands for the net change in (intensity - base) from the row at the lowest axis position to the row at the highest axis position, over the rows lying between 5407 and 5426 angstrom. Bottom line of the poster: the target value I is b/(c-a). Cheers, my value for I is -1.2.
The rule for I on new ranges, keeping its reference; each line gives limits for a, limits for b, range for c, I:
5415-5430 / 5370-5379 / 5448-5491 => 0.8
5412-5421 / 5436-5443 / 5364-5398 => -0.6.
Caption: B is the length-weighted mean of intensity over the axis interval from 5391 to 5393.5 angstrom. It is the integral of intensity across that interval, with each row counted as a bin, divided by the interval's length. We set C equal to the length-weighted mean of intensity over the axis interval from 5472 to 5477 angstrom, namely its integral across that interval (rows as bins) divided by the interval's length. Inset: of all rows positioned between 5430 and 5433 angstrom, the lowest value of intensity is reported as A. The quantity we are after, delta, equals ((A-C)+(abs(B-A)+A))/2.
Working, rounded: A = 18.72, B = 19.9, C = 23.0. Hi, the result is 7.8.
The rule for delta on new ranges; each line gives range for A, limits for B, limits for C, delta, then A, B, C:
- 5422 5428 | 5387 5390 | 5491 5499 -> 10.7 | 19.76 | 18.4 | 19.6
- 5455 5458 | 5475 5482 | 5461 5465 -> 10.8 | 18.25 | 22.1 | 18.9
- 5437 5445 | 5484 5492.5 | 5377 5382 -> 7.3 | 18.11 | 19.3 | 22.9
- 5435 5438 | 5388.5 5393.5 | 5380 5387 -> 11.5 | 21.34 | 19.1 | 21.9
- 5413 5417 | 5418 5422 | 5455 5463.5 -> 11.0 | 20.33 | 21.5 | 19.9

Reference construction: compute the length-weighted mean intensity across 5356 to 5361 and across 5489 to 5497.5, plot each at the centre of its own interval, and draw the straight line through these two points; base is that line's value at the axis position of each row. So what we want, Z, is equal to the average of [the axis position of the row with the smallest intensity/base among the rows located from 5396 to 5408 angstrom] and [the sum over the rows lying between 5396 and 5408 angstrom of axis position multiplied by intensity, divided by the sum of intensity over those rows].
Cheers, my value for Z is 5402.4 angstrom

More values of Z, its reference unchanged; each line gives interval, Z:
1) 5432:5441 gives 5434.6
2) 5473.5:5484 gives 5480.7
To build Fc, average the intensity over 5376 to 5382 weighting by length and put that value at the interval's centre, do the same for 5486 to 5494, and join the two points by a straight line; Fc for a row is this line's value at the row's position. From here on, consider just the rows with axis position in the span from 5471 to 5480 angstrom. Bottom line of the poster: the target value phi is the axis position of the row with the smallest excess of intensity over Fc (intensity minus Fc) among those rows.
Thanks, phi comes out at 5477.95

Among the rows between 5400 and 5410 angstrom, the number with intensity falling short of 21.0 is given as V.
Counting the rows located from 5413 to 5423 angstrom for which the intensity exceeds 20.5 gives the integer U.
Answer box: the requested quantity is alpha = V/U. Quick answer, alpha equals 0.9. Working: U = 7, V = 6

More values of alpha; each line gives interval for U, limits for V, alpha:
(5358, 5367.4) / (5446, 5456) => 1.7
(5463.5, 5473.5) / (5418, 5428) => 0.6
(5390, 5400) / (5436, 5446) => 1.5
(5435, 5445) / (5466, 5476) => 0.5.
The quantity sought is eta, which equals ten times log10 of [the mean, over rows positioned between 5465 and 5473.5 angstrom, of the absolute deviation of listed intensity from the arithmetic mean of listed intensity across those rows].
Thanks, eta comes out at 2.3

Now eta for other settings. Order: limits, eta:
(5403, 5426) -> 1.0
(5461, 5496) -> 2.4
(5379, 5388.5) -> 1.7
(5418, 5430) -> 0.5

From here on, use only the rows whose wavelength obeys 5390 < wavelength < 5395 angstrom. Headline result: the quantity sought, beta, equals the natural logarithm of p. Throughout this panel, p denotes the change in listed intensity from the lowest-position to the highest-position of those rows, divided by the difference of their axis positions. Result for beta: -1.4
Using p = 0.24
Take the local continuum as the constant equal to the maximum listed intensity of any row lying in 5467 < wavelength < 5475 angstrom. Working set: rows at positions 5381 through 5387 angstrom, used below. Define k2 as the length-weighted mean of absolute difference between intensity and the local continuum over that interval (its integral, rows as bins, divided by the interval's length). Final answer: 2.8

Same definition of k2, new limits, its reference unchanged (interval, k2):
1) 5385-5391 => 4.8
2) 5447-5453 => 3.7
